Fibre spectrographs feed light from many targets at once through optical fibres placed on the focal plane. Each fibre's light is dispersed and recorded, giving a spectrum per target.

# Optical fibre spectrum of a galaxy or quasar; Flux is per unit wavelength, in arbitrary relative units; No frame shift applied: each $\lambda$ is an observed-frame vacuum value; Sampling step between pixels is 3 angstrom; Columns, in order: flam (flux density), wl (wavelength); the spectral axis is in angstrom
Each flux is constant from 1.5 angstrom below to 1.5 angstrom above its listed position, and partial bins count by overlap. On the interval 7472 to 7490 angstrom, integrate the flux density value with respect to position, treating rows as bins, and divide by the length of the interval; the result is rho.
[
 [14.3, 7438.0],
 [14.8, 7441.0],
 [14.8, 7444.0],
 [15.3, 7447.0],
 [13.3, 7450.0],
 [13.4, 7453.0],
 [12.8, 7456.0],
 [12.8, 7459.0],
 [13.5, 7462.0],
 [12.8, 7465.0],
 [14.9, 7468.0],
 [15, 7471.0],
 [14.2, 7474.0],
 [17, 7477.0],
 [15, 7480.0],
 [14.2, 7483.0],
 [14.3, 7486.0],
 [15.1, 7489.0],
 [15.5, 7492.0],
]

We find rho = 15.0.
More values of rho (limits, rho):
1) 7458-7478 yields 14.3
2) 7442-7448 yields 15.0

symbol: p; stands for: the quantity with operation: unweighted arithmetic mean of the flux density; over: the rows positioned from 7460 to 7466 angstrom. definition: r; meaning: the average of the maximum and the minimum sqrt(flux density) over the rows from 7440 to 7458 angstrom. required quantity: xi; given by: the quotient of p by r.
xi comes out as 3.51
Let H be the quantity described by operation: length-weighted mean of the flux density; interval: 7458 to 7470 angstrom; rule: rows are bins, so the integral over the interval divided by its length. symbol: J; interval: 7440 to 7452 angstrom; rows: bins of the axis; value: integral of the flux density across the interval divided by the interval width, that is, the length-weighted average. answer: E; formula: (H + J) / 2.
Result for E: 14.0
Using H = 13.6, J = 14.5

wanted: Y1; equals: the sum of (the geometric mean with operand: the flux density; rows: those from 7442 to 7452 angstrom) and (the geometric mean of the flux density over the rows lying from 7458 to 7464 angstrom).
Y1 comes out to 27.6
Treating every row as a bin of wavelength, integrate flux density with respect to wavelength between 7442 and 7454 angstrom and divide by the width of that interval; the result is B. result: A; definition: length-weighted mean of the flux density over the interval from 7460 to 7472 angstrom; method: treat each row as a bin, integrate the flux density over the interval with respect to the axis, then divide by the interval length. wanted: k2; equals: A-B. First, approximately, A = 14.0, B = 14.3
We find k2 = -0.3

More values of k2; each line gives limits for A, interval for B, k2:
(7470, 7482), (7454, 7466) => 2.3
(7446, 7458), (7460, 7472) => -0.4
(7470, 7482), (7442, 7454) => 1.0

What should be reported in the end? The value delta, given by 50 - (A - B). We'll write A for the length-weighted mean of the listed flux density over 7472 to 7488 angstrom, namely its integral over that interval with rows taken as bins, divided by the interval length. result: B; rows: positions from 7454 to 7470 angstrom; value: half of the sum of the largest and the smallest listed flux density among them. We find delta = 48.9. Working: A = 14.9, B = 13.85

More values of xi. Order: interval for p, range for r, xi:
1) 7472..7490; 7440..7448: 3.86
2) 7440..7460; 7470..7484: 3.52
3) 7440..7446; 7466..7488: 3.75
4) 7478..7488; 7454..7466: 4.00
